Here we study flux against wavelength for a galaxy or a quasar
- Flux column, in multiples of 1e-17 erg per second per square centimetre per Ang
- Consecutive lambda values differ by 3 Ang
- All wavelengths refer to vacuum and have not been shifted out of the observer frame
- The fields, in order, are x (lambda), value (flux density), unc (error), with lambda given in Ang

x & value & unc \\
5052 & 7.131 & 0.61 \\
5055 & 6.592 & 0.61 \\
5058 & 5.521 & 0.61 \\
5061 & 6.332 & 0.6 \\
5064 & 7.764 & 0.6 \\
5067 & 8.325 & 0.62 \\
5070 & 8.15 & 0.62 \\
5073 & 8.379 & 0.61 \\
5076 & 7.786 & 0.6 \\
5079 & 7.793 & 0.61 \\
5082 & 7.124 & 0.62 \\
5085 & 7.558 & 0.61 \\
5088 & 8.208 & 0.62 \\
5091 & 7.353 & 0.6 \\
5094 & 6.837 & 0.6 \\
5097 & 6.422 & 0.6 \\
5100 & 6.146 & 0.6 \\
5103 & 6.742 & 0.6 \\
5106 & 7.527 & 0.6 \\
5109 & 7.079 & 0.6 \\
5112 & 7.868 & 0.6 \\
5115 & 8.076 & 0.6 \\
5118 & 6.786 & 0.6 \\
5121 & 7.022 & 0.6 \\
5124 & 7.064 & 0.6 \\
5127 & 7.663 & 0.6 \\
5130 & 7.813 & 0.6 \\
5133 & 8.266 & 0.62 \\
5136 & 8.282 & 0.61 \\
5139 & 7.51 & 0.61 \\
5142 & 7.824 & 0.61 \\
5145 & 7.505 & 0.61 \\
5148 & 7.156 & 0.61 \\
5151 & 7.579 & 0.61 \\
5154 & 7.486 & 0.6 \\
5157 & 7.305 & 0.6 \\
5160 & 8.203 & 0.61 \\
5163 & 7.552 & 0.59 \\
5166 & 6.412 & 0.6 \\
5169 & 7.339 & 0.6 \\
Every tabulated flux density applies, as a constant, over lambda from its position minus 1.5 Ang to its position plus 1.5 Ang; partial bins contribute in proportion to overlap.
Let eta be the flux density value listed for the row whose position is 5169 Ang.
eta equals 7.339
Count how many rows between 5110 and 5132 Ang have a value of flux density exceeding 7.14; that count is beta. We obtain 4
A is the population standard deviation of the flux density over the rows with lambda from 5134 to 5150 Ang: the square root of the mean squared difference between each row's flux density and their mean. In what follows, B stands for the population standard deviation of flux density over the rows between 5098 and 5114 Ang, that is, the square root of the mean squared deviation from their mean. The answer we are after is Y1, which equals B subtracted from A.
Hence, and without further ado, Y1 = -0.22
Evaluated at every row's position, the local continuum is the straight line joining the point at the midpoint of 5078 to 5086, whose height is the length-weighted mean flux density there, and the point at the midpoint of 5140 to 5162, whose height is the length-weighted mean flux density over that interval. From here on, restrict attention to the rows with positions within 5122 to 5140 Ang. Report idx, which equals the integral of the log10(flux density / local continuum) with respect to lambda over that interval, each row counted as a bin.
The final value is 0.2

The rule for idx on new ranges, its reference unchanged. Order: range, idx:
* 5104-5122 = -0.2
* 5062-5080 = 0.5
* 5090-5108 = -0.7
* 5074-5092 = 0.2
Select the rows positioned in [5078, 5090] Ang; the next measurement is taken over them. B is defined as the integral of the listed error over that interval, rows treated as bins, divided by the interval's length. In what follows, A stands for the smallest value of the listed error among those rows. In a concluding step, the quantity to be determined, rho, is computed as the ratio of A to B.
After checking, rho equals 0.99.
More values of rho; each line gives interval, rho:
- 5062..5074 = 0.98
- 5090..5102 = 1.00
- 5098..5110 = 1.00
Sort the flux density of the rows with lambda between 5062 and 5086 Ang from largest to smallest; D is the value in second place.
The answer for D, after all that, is 8.325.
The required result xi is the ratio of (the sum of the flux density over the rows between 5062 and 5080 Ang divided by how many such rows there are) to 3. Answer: 2.68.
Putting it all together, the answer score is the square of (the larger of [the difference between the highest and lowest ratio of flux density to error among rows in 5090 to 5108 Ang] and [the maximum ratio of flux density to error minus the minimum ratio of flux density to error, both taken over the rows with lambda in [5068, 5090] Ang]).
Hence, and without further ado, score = 5.3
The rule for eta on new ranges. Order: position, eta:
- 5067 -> 8.325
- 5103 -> 6.742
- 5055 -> 6.592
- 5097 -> 6.422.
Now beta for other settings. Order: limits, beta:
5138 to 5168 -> 9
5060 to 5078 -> 5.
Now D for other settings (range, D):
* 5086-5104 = 7.353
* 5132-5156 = 8.266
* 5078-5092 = 7.793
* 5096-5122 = 7.868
